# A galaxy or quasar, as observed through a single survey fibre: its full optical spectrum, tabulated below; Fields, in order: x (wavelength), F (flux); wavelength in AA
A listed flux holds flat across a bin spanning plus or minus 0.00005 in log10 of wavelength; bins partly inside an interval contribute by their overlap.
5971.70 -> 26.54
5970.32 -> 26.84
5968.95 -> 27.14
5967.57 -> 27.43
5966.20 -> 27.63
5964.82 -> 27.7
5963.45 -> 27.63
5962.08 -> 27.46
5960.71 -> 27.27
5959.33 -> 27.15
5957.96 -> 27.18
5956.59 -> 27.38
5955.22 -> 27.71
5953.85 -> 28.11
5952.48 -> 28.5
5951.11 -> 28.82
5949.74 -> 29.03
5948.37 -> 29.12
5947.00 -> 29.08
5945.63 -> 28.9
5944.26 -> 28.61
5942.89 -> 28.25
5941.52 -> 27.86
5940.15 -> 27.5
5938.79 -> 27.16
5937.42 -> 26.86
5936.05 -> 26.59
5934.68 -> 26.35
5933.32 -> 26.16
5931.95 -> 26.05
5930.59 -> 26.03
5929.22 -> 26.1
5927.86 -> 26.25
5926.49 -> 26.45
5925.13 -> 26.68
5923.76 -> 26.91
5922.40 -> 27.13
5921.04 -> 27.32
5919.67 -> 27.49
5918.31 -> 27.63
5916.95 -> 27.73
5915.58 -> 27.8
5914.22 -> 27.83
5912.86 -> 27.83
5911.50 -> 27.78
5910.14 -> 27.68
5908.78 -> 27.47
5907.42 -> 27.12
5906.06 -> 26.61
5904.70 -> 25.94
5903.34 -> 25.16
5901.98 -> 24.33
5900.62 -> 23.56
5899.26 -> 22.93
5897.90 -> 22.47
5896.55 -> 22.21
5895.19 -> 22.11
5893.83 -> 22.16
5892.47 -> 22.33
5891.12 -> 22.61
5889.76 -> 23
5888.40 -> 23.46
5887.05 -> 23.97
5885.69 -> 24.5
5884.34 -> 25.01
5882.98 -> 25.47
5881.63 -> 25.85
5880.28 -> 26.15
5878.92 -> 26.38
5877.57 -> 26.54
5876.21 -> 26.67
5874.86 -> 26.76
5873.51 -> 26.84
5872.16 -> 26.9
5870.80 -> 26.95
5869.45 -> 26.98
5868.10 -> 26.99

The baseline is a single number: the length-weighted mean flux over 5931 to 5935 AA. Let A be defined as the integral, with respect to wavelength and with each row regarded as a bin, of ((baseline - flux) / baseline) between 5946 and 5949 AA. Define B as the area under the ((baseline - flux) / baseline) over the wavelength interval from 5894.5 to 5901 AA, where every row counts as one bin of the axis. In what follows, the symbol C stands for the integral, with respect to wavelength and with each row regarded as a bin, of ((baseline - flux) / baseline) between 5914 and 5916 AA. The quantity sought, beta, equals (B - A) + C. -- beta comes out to 1.1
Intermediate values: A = -0.33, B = 0.9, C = -0.1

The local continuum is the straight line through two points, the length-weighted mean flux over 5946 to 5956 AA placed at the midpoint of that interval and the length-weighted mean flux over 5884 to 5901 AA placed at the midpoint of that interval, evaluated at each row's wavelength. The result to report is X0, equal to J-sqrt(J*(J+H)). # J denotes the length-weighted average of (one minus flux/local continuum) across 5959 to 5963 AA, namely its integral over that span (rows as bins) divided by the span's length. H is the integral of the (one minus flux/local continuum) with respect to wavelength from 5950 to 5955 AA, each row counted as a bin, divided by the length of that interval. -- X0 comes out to -0.005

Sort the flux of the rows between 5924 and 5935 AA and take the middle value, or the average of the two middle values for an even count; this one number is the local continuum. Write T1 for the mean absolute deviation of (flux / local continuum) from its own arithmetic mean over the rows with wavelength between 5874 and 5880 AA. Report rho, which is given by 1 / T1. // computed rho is 206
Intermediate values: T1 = 0.0049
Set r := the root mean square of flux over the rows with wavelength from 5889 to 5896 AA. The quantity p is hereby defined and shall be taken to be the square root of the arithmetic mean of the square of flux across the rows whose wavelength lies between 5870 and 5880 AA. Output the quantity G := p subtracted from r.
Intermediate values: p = 26.7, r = 22.4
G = -4.3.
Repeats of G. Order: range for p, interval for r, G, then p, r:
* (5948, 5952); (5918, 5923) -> -1.6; 29.0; 27.4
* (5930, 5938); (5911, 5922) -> 1.3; 26.3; 27.7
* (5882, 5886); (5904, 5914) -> 2.2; 25.0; 27.2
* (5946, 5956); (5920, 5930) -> -1.9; 28.6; 26.7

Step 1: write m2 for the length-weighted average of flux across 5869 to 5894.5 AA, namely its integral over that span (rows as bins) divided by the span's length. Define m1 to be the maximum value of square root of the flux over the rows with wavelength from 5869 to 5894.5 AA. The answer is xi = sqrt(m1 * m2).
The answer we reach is 11.43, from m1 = 5.19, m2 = 25.2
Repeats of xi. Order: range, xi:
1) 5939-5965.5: 12.31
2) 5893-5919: 11.62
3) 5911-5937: 11.92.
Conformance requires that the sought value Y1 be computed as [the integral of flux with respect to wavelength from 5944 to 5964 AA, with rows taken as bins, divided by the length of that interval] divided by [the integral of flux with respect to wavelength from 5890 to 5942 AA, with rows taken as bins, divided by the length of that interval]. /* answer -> 1.08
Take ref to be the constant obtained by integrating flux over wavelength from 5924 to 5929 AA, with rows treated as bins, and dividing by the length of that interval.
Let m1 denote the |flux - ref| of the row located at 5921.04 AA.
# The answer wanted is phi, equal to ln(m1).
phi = -0.1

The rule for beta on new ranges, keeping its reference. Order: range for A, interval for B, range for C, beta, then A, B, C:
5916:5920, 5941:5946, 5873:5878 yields -0.3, -0.22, -0.4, -0.1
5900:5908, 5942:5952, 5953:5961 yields -1.6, 0.23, -1.0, -0.4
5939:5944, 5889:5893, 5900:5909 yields 1.0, -0.32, 0.5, 0.2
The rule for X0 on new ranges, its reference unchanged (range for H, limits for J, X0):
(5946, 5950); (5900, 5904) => -0.043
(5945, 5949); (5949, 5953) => -0.020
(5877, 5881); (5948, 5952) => -0.073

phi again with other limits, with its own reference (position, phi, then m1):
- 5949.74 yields 0.9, 2.6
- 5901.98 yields 0.8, 2.1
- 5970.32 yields -1.0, 0.4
